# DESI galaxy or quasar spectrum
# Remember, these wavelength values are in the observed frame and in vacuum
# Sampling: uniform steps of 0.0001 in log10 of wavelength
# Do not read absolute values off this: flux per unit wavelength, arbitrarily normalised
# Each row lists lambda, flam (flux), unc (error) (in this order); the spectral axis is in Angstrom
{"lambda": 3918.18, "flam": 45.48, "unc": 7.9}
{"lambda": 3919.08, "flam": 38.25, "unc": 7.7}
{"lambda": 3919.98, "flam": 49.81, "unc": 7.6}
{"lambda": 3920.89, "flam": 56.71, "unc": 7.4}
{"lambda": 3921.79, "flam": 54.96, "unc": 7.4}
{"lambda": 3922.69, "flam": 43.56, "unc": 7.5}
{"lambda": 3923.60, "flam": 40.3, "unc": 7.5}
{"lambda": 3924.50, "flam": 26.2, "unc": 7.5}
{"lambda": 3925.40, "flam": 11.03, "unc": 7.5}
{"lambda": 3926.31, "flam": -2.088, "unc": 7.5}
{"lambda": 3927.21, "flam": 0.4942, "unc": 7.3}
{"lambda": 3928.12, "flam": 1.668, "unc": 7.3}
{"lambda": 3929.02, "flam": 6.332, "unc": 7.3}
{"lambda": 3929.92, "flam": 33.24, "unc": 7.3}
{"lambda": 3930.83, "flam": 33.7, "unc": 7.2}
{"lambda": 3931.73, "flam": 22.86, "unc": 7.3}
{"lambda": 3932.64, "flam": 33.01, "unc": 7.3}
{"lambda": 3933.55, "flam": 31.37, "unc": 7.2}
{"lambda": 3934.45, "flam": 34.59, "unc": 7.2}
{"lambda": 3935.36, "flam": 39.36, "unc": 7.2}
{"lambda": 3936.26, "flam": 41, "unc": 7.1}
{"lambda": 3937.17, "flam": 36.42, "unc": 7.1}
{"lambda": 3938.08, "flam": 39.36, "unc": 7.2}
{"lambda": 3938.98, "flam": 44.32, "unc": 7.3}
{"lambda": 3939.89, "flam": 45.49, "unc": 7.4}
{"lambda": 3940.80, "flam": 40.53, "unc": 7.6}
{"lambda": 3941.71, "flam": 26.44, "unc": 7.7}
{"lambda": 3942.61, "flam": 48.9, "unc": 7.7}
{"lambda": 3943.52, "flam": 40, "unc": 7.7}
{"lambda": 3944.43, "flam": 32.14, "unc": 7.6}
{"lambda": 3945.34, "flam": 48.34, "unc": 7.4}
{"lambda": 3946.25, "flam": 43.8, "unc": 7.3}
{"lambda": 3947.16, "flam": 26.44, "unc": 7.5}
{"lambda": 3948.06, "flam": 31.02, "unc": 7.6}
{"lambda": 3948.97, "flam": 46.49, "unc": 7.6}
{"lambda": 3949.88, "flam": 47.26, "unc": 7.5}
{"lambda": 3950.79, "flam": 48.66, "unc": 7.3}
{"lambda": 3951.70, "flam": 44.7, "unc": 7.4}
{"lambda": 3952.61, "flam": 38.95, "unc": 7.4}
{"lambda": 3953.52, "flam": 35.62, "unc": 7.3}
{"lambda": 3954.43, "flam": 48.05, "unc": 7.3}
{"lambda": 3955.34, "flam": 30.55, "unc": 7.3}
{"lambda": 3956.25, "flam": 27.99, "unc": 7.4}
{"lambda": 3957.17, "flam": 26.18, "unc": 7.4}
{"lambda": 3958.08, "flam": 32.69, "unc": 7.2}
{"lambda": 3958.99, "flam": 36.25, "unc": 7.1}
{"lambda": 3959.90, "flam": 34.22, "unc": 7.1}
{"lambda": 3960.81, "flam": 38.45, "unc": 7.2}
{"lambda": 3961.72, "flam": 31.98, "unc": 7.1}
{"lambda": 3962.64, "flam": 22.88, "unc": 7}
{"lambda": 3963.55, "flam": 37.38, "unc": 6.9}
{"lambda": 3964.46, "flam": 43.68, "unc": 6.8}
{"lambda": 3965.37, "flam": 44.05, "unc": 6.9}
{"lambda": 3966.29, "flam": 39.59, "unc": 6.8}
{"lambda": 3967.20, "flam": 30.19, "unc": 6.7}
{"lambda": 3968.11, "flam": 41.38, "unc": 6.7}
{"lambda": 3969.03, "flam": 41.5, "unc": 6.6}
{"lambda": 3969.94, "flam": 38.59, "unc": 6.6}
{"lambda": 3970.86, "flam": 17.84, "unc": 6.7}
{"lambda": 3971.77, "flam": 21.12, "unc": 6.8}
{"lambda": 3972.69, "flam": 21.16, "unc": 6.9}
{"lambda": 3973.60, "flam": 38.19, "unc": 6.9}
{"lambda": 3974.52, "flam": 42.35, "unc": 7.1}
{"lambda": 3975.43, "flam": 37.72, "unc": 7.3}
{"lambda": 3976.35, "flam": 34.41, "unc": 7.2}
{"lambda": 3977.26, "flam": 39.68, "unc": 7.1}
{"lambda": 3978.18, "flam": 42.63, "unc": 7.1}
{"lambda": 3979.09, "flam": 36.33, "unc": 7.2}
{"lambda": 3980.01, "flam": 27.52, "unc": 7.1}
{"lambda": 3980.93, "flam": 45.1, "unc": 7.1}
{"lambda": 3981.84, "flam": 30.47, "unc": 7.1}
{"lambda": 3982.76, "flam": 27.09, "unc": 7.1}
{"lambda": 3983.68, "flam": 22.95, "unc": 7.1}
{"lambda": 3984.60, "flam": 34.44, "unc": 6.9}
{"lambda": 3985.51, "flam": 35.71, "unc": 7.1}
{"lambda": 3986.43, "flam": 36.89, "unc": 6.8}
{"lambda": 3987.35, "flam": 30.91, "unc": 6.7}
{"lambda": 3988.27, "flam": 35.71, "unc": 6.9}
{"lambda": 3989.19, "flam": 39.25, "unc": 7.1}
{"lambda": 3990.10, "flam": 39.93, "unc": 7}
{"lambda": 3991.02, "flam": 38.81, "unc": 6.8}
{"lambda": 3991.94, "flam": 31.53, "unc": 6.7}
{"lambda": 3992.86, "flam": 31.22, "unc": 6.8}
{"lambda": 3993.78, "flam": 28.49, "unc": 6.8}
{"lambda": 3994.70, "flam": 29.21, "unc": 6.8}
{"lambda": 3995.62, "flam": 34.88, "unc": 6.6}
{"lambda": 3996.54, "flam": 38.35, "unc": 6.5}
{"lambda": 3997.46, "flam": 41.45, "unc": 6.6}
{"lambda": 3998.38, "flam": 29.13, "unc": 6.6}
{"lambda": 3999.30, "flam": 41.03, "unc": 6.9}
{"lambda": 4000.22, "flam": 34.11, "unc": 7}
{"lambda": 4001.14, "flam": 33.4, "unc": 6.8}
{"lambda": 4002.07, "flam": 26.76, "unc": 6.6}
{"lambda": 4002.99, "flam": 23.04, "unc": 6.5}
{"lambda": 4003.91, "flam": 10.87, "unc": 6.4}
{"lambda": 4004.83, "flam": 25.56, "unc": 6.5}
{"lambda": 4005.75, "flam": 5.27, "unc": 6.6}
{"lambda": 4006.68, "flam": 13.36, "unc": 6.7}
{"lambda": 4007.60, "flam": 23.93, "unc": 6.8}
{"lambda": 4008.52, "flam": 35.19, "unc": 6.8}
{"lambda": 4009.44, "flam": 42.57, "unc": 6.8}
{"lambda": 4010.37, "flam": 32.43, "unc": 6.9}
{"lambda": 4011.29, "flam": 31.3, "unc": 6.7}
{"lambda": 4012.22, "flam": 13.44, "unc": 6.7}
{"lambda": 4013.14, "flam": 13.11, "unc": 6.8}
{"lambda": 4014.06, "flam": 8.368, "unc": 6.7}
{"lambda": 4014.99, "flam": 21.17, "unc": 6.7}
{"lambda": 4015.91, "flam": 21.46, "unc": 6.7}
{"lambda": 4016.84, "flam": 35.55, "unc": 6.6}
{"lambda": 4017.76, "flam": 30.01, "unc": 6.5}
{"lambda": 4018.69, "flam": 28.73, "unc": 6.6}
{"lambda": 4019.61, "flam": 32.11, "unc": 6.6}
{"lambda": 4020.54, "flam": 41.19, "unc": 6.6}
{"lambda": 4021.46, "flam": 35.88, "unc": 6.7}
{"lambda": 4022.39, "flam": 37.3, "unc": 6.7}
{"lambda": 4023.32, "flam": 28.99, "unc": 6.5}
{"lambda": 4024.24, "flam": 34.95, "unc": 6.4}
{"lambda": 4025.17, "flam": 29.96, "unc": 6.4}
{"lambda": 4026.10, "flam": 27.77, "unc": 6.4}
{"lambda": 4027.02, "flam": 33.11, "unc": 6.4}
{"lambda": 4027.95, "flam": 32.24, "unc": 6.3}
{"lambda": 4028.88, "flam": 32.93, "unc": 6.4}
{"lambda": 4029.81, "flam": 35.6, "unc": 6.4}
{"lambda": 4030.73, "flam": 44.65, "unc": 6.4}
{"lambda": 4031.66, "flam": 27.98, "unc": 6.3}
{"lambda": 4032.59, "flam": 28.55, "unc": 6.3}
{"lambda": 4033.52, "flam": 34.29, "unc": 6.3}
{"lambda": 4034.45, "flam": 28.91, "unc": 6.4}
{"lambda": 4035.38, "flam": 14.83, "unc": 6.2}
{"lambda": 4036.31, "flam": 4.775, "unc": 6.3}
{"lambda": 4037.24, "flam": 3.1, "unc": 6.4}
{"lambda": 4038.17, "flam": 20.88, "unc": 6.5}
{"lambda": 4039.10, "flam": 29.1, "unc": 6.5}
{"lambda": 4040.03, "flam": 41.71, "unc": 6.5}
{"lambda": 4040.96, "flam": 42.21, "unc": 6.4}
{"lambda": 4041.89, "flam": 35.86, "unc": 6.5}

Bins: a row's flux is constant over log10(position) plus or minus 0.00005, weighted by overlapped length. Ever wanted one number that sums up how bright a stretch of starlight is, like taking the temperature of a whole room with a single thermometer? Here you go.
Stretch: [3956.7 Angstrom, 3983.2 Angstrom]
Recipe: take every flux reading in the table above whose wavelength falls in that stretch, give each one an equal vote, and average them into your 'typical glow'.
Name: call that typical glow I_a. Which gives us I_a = 35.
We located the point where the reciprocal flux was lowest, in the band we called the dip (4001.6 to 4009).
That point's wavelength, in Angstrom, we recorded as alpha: 4008.52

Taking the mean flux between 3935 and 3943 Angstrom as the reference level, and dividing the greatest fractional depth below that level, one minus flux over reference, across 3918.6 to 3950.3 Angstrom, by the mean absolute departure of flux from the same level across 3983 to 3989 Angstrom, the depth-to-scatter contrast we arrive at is 0.14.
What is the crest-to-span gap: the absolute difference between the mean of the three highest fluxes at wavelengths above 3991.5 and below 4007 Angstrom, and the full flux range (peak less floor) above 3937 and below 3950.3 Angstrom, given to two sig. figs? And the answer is 18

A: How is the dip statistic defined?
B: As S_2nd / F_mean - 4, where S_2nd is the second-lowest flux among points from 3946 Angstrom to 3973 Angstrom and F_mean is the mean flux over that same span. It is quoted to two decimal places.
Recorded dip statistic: -3.41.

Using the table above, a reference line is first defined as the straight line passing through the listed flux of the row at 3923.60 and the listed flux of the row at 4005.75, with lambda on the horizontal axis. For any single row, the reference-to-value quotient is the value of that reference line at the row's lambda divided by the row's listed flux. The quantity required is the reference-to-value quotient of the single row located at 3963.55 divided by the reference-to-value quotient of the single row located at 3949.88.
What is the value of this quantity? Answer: 1.0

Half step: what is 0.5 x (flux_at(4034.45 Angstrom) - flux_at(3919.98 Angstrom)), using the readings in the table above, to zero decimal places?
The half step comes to -10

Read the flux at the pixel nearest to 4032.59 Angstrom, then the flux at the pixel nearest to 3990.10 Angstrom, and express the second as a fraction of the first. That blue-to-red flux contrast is 1.40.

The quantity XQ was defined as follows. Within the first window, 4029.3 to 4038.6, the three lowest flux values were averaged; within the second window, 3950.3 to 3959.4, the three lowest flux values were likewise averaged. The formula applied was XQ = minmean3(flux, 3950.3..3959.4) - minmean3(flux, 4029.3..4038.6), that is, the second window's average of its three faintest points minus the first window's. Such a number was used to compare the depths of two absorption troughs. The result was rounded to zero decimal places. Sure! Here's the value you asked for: 21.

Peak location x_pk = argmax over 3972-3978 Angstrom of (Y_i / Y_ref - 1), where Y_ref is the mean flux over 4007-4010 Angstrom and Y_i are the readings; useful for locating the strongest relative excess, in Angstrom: 3974.52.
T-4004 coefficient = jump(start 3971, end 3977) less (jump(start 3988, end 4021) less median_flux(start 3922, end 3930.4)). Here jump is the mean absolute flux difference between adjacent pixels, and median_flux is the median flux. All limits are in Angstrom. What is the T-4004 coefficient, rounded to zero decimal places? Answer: 10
